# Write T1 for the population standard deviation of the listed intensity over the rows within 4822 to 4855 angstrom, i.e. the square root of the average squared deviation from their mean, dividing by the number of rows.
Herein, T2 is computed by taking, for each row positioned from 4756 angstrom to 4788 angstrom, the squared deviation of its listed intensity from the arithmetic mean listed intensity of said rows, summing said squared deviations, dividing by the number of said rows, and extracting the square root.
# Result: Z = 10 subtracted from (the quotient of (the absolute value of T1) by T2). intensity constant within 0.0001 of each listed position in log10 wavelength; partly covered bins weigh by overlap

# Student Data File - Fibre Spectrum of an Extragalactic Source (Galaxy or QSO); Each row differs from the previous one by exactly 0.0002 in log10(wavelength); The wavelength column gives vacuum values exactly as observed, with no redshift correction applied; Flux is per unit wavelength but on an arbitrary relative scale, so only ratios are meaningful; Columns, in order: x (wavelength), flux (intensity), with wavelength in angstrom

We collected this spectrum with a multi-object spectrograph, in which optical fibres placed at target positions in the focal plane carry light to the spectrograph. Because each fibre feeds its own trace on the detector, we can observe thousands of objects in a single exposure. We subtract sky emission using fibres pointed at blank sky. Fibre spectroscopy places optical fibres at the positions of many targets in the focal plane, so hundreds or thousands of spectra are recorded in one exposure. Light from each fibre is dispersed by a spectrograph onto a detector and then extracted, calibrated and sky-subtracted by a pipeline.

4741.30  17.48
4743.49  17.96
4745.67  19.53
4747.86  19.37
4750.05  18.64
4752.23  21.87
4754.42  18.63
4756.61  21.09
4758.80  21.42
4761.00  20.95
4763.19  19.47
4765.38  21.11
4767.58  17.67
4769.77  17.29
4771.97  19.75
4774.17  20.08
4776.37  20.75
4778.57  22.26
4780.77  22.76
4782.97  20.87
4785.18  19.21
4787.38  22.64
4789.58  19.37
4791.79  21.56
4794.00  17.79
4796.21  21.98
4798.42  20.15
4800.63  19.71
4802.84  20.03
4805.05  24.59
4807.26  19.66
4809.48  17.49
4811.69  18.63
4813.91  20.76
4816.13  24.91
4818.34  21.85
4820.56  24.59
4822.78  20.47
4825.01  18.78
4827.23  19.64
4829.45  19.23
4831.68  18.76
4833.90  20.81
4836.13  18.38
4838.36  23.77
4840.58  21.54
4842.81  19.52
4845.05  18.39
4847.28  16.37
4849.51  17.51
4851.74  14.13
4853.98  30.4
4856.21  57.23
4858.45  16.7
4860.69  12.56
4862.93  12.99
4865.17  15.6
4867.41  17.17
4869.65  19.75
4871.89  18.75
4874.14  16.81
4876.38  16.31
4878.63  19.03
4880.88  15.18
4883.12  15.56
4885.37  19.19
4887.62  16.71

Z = -8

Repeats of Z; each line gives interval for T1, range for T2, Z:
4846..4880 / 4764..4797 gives -4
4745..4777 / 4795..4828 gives -9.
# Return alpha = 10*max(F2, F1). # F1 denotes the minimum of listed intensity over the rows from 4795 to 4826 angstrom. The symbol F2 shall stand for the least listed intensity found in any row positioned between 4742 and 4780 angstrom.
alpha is 175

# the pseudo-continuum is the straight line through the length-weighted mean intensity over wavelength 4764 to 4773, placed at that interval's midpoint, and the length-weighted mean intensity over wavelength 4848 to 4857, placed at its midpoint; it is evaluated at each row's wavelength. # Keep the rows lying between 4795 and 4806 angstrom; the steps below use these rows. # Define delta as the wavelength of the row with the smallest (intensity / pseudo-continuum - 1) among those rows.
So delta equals 4800.63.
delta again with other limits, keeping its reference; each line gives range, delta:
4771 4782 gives 4771.97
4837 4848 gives 4847.28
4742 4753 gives 4750.05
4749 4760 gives 4754.42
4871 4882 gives 4880.88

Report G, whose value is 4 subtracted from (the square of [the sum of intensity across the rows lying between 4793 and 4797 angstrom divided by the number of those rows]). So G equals 391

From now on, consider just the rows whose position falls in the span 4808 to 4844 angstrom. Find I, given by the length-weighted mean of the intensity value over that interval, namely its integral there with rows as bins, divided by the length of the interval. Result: 20.6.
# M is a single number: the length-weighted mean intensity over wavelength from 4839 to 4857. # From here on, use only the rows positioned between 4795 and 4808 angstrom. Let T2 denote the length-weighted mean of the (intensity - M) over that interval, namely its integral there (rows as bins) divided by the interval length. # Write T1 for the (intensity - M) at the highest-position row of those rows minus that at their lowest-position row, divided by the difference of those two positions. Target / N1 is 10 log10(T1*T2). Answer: -2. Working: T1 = -0.21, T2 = -2.8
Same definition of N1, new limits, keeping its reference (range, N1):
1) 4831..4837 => -4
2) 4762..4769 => 3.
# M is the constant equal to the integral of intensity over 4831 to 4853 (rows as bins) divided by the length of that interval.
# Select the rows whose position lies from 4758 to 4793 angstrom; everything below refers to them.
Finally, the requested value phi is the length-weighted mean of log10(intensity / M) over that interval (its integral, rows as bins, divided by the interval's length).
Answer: 0.030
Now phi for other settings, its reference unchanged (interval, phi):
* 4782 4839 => 0.033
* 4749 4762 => 0.031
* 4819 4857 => 0.043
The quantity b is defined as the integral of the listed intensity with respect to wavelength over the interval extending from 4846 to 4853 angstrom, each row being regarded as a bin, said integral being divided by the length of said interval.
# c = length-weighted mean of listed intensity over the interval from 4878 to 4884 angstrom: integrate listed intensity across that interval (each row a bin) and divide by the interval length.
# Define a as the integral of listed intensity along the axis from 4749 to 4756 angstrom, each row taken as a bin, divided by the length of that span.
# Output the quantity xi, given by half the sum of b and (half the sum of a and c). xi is 17.2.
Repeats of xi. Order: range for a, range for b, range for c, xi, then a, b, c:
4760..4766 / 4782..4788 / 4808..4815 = 20.2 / 20.5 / 20.8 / 19.0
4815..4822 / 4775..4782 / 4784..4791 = 21.9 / 23.6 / 21.8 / 20.5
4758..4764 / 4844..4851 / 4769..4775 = 18.5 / 20.6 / 17.3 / 19.1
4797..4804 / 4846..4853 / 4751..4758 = 18.3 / 20.1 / 16.3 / 20.6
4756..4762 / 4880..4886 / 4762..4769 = 18.4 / 21.1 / 16.5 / 19.4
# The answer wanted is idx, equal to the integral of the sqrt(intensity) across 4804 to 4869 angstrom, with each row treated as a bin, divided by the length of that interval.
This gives 4.50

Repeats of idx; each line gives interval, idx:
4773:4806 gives 4.57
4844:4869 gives 4.43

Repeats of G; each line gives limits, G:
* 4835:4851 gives 371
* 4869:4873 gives 367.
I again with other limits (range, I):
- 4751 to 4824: 20.6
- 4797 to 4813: 20.1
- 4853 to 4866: 24.4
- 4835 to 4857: 23.2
